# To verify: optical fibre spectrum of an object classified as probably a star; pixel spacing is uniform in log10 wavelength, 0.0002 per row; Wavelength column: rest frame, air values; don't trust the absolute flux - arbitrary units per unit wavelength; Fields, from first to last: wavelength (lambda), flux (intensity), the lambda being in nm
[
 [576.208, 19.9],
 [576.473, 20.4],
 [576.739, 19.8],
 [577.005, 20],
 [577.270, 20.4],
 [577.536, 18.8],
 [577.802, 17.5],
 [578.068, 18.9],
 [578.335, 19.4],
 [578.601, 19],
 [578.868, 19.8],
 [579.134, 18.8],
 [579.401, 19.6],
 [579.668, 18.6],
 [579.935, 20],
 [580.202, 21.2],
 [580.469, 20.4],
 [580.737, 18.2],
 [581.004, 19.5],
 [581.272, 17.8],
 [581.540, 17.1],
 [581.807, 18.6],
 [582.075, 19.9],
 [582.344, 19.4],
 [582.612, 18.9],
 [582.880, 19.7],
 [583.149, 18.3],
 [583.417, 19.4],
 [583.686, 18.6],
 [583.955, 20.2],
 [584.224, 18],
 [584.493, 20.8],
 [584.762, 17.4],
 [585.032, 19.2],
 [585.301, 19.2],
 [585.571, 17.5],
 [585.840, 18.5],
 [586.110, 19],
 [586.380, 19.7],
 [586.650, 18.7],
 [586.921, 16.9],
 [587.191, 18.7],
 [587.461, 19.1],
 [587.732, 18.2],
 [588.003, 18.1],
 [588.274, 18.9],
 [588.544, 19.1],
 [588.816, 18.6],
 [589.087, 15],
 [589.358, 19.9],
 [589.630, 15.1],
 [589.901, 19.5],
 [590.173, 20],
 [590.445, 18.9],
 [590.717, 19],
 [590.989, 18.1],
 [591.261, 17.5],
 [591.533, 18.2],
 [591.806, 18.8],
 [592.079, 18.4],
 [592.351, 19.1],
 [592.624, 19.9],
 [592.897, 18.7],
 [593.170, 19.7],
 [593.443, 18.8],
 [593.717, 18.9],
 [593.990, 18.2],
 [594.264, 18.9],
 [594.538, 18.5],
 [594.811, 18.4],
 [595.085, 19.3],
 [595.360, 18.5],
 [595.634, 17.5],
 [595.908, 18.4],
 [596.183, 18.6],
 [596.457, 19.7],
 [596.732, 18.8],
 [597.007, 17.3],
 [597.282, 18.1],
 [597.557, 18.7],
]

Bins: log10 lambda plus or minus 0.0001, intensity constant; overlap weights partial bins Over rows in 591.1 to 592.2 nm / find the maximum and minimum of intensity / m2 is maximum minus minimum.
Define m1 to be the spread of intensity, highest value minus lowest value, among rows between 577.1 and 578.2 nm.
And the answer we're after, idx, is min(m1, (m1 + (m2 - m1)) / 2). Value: 0.65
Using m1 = 2.9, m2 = 1.3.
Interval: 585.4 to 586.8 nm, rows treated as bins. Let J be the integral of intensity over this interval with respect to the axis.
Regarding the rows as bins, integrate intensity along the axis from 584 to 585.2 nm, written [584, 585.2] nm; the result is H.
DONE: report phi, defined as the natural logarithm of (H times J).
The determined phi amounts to 6.4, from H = 22.8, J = 26.1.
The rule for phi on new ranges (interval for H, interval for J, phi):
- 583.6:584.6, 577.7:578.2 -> 5.2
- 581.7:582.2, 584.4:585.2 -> 5.0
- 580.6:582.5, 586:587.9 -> 7.1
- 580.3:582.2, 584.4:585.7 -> 6.8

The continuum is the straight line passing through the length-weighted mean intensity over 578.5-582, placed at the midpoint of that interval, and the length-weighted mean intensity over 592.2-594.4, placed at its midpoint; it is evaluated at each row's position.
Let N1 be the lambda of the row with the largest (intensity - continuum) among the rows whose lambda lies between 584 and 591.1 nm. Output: 584.493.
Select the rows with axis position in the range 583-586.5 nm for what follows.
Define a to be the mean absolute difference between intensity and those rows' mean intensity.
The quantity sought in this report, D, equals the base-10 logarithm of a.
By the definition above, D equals -0.10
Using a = 0.8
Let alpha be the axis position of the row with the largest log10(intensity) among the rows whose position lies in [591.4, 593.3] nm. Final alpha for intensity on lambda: 592.624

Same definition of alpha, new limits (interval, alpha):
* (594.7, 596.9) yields 596.457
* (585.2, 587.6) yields 586.380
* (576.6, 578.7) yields 577.270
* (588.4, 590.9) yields 590.173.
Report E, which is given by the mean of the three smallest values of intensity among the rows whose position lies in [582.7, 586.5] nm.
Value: 17.6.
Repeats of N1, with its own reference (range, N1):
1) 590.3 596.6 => 592.624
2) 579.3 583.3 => 580.202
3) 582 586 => 584.493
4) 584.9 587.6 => 586.380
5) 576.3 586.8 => 580.202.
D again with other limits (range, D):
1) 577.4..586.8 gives -0.12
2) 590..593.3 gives -0.24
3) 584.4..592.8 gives -0.05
